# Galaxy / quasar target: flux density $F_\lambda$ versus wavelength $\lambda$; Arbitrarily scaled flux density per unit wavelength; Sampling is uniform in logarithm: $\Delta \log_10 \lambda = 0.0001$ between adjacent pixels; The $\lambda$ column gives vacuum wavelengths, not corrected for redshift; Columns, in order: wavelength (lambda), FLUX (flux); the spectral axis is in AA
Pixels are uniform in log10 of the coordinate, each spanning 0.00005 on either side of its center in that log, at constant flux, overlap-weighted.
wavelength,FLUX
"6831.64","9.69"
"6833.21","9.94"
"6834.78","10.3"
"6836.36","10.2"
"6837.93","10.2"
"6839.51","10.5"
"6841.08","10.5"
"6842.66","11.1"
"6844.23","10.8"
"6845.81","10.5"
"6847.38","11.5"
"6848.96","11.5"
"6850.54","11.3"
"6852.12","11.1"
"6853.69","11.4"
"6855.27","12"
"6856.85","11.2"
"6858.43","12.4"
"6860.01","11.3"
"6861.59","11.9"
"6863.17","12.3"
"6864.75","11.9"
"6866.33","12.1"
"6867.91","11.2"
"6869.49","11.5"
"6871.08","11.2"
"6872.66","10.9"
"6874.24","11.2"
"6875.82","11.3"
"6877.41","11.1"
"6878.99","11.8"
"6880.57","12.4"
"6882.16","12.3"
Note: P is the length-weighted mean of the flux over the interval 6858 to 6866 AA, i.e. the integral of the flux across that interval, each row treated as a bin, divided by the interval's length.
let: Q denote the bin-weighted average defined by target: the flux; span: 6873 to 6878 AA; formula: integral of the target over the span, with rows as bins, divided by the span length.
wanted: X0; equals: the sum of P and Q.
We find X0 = 23.1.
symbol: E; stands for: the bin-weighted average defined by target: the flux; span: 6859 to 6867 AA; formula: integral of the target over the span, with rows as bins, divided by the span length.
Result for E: 11.91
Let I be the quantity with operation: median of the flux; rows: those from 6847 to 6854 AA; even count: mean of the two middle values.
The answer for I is 11.4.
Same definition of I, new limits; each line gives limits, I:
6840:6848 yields 10.8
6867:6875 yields 11.2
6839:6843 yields 10.5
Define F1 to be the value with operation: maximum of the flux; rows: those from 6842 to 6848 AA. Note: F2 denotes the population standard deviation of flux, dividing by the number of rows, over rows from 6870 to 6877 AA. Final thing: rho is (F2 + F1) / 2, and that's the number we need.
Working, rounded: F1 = 11.5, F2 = 0.15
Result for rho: 5.8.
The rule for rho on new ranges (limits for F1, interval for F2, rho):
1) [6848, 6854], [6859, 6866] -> 5.9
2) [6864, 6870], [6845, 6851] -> 6.3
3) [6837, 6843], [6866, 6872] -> 5.7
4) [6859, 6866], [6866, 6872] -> 6.3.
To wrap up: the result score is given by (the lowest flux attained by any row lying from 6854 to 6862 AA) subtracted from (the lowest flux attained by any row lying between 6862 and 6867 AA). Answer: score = 0.7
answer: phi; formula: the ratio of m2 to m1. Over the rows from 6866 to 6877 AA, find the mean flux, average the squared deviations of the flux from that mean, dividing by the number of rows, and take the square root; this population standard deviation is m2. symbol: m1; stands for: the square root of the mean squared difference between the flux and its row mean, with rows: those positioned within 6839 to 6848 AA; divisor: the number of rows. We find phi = 0.93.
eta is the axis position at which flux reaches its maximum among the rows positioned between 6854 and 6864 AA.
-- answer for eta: 6858.43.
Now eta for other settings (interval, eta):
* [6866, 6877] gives 6866.33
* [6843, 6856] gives 6855.27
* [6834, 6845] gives 6842.66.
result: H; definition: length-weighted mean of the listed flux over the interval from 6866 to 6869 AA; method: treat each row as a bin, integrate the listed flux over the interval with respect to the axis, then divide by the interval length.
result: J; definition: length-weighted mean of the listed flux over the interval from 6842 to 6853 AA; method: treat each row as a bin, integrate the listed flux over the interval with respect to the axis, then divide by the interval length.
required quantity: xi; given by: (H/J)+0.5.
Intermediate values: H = 11.6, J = 11.1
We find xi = 1.54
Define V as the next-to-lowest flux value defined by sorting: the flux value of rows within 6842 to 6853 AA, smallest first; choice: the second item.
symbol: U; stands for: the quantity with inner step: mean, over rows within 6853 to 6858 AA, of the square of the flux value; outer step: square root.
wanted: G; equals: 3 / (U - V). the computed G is 4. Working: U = 11.5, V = 10.8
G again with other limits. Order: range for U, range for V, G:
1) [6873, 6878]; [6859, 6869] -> -30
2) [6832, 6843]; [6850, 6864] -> -4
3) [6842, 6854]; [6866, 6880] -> 55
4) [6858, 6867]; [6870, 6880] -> 3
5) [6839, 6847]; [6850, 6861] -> -6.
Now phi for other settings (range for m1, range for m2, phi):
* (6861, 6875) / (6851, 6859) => 1.09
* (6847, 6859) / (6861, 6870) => 0.90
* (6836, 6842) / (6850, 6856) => 2.24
